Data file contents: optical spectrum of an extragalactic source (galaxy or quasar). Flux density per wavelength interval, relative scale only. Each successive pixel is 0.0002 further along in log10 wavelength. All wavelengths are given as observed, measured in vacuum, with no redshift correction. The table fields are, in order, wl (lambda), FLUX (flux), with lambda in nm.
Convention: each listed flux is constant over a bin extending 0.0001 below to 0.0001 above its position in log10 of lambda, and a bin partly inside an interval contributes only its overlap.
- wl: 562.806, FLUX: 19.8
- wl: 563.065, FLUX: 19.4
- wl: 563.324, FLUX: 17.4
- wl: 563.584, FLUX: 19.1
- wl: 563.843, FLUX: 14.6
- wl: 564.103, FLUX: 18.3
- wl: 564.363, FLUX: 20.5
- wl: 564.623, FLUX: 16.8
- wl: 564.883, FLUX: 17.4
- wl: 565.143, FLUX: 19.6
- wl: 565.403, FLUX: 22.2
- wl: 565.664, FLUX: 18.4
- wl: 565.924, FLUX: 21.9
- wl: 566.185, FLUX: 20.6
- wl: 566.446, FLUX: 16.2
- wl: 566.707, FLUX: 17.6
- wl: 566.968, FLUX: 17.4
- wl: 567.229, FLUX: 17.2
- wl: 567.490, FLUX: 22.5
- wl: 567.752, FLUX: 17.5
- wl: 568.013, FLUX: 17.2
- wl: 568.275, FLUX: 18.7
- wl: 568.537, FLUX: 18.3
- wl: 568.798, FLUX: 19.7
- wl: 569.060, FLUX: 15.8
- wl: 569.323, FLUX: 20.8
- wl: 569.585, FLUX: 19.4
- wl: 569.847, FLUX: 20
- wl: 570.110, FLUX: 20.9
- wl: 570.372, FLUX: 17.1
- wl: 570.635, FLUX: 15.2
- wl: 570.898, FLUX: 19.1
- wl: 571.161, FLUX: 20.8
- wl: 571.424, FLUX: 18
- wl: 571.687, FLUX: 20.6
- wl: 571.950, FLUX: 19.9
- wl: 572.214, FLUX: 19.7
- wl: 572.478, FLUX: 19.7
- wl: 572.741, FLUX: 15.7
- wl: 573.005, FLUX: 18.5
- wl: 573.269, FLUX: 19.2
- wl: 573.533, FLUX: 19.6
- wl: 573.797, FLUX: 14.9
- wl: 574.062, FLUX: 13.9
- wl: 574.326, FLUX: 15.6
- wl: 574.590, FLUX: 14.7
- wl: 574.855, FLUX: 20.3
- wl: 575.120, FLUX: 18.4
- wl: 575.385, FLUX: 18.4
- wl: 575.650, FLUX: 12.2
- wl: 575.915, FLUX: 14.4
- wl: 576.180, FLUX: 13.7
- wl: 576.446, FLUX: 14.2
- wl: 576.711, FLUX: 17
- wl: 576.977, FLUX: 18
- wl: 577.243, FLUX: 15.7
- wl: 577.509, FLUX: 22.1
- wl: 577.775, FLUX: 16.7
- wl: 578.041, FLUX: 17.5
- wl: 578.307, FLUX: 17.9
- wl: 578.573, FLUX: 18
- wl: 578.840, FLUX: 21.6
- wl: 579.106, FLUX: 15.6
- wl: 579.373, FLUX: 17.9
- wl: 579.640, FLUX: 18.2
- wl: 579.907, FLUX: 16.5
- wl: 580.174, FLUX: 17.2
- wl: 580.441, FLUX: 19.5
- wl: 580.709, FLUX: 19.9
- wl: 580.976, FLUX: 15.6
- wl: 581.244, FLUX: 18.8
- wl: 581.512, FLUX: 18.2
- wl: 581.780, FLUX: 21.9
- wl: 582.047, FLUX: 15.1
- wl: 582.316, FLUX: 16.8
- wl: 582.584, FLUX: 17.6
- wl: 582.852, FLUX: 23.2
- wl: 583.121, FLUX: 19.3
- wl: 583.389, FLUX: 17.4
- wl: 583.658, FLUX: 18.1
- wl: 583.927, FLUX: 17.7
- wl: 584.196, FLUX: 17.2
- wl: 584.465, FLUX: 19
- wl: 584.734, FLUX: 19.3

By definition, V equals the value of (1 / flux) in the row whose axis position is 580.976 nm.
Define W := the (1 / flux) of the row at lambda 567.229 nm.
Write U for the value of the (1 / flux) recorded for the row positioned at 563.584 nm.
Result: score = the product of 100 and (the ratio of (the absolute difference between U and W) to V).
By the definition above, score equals 9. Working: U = 0.052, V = 0.064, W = 0.0581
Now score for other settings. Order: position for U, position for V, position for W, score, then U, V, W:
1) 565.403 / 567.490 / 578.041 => 27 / 0.045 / 0.044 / 0.0571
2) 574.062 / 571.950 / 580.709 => 43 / 0.072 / 0.050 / 0.0503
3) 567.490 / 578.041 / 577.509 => 1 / 0.044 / 0.057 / 0.0452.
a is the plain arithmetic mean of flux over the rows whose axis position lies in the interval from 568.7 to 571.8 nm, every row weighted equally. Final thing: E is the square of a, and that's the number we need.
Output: 359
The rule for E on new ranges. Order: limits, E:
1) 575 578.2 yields 273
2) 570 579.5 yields 309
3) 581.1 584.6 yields 342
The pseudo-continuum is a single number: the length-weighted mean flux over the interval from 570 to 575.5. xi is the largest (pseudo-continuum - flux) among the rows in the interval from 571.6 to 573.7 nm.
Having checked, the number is 2.4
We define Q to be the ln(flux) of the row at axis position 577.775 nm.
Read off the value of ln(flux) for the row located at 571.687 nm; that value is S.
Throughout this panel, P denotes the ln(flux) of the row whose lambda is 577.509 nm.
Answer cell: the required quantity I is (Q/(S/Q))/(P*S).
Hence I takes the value 0.28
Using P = 3.10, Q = 2.82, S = 3.03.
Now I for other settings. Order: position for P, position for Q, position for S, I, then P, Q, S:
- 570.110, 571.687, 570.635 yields 0.41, 3.04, 3.03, 2.72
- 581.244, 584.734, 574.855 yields 0.33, 2.93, 2.96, 3.01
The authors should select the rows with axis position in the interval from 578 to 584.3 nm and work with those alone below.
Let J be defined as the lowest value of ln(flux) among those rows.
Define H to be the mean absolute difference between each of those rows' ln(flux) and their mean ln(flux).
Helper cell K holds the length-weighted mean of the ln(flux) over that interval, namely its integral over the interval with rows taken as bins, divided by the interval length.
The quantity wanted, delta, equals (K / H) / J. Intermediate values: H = 0.075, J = 2.71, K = 2.90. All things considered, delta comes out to 14.3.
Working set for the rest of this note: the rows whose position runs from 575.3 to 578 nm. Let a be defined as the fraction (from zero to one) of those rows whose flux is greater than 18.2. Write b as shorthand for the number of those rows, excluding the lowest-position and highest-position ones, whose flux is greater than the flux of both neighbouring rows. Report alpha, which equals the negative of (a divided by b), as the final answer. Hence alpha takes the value -0.07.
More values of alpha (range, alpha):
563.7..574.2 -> -0.05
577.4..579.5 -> -0.25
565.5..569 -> -0.13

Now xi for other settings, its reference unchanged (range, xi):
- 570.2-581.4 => 5.9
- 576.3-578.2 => 3.9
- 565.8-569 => 1.9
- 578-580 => 2.5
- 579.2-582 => 2.5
